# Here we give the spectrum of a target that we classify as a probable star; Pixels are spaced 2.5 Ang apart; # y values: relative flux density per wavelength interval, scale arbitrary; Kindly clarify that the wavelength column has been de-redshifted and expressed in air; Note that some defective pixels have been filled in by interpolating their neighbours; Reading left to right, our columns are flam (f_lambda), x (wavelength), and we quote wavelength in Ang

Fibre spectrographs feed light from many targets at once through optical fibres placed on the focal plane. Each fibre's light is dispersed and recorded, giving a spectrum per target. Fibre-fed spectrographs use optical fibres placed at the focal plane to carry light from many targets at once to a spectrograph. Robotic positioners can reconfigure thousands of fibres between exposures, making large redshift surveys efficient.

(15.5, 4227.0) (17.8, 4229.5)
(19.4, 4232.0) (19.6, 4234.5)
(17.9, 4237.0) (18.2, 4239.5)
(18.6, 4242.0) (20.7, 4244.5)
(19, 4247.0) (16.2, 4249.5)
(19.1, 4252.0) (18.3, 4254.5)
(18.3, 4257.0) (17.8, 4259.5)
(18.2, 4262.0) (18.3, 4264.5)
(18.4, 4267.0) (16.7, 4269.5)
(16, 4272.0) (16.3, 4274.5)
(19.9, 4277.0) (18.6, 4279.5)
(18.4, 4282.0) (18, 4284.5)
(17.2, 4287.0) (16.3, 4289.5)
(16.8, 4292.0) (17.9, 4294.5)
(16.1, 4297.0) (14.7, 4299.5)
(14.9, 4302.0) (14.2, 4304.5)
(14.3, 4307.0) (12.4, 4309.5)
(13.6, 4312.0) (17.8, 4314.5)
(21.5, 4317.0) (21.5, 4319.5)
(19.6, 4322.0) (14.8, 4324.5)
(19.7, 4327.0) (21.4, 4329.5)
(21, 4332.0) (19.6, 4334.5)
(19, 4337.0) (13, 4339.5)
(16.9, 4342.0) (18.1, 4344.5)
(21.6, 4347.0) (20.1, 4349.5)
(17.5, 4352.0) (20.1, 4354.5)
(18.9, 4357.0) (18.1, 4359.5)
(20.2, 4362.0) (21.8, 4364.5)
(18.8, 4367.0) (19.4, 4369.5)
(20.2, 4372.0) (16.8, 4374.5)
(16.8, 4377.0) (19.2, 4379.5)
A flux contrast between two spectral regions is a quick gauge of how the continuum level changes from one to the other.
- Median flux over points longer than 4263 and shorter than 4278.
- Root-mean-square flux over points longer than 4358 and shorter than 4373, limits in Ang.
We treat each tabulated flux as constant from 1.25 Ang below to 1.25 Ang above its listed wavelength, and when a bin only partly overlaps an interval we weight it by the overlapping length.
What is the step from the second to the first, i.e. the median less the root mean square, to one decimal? -2.3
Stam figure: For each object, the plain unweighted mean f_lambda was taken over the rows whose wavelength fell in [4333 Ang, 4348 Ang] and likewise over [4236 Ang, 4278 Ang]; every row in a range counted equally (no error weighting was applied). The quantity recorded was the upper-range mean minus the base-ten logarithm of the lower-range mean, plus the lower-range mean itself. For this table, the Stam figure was 34.9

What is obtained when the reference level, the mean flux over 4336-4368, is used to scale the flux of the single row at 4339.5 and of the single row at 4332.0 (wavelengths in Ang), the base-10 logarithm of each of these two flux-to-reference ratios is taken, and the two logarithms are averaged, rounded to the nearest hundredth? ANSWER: -0.06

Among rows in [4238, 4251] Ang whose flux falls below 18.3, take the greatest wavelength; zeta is 4249.5 Ang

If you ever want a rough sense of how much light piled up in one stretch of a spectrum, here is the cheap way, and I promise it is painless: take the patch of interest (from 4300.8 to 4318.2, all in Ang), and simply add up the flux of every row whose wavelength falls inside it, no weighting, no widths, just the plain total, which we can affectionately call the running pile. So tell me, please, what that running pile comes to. 109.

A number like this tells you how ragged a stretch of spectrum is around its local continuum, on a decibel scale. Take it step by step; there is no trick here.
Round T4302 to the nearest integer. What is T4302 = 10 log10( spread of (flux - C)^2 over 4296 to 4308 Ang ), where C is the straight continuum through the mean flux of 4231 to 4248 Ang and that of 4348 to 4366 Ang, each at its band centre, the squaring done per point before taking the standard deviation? 8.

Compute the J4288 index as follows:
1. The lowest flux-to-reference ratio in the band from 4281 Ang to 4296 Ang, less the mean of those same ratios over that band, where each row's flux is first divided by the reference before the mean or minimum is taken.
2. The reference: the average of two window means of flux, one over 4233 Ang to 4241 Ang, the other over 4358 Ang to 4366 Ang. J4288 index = -0.06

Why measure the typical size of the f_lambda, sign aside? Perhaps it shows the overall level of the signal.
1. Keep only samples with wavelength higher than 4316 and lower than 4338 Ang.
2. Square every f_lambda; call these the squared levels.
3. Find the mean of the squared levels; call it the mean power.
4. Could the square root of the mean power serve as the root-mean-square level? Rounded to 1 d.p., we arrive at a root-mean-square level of 19.9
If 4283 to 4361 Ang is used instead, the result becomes 17.8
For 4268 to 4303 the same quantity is 17.0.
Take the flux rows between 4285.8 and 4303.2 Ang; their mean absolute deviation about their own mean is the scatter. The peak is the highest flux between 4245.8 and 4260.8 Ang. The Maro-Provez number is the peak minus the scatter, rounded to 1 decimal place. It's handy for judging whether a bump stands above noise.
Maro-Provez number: 18.2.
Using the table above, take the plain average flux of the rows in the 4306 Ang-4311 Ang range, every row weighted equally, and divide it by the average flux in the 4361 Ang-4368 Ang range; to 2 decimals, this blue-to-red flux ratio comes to 0.66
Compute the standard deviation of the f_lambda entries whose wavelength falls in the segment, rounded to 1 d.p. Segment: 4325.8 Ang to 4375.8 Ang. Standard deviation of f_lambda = 2.0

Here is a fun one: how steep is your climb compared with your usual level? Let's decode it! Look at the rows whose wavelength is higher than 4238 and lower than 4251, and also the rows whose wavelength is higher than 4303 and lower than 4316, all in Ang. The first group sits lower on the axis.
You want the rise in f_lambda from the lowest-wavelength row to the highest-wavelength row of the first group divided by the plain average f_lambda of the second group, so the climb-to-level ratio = -0.14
